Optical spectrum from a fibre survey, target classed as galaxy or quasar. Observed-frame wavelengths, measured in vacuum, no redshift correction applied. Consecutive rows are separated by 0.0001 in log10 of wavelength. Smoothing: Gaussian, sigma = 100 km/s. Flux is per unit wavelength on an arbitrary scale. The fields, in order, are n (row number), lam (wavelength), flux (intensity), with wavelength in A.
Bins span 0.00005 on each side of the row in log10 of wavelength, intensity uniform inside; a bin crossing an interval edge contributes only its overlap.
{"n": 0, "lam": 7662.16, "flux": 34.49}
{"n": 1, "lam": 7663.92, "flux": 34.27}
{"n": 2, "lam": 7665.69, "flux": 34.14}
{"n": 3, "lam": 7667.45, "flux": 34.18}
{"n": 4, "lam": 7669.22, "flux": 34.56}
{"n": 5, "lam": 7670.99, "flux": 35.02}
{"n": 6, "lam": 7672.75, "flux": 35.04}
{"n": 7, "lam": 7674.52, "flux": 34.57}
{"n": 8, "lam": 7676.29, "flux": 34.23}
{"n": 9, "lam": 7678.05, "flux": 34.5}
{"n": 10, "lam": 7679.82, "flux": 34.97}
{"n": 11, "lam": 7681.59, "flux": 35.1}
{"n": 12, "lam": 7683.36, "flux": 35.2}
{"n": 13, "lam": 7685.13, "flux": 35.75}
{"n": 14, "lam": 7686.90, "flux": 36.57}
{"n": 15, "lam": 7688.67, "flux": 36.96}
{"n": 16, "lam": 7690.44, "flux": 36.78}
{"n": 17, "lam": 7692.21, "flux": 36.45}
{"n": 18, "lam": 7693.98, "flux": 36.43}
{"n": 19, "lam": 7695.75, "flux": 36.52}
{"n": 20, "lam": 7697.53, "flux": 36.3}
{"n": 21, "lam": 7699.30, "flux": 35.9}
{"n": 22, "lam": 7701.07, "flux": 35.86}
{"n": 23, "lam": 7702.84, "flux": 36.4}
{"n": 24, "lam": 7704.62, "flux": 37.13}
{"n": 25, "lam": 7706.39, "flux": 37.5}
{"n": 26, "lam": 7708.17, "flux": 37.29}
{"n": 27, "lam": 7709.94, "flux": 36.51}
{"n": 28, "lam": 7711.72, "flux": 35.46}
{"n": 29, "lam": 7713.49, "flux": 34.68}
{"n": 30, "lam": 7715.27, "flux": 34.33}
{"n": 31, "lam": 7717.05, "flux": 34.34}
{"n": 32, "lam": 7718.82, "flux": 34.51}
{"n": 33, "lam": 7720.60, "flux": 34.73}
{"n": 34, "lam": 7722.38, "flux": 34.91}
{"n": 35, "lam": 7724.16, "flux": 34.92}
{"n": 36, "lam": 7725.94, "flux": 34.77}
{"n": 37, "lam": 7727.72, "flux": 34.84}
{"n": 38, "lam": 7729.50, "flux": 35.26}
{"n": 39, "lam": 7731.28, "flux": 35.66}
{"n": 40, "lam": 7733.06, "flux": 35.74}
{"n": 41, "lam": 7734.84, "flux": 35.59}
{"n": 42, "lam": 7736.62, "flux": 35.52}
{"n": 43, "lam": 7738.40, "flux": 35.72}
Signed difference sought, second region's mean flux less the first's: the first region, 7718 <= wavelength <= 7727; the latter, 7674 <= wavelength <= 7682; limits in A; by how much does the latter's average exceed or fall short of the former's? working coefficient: -0.1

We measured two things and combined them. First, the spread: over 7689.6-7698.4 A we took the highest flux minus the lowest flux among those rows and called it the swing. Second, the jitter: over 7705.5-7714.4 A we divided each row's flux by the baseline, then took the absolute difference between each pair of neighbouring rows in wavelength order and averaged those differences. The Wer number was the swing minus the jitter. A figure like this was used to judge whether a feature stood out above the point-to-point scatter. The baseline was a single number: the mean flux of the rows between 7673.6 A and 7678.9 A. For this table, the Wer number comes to 0.46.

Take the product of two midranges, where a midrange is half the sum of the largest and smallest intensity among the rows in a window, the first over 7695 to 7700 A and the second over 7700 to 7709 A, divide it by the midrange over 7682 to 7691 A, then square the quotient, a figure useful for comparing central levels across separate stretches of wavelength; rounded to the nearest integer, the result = 1355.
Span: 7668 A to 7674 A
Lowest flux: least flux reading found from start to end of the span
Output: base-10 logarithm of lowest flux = 1.539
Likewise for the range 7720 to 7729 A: 1.541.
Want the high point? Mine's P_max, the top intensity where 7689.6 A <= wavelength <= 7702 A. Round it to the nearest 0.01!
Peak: 36.78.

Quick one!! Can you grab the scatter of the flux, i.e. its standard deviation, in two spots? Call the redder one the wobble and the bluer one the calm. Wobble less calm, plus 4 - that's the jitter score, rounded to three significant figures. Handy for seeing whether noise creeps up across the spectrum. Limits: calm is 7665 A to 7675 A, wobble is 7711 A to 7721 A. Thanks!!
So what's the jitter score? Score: 4.03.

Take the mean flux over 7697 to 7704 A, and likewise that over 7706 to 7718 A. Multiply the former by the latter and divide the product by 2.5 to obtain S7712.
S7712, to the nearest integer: 516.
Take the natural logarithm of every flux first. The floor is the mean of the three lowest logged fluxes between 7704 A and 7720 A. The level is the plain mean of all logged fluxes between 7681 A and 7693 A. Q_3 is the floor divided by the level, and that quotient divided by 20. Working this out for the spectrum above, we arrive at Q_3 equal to 0.0493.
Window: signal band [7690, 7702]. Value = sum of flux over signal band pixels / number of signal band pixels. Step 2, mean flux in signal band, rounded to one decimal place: 36.3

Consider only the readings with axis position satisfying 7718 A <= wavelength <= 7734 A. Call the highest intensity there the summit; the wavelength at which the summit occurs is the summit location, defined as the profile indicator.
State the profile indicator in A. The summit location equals 7733.06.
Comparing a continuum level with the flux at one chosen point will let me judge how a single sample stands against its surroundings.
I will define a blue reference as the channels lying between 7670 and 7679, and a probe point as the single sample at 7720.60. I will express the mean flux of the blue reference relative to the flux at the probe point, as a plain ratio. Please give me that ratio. 1.00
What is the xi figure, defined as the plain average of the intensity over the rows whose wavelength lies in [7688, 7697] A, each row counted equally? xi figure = 36.6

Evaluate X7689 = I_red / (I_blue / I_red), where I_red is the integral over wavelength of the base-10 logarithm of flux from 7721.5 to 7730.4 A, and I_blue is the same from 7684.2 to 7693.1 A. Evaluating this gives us 13.6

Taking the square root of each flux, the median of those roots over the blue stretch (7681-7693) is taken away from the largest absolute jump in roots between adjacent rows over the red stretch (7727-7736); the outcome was -6.00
